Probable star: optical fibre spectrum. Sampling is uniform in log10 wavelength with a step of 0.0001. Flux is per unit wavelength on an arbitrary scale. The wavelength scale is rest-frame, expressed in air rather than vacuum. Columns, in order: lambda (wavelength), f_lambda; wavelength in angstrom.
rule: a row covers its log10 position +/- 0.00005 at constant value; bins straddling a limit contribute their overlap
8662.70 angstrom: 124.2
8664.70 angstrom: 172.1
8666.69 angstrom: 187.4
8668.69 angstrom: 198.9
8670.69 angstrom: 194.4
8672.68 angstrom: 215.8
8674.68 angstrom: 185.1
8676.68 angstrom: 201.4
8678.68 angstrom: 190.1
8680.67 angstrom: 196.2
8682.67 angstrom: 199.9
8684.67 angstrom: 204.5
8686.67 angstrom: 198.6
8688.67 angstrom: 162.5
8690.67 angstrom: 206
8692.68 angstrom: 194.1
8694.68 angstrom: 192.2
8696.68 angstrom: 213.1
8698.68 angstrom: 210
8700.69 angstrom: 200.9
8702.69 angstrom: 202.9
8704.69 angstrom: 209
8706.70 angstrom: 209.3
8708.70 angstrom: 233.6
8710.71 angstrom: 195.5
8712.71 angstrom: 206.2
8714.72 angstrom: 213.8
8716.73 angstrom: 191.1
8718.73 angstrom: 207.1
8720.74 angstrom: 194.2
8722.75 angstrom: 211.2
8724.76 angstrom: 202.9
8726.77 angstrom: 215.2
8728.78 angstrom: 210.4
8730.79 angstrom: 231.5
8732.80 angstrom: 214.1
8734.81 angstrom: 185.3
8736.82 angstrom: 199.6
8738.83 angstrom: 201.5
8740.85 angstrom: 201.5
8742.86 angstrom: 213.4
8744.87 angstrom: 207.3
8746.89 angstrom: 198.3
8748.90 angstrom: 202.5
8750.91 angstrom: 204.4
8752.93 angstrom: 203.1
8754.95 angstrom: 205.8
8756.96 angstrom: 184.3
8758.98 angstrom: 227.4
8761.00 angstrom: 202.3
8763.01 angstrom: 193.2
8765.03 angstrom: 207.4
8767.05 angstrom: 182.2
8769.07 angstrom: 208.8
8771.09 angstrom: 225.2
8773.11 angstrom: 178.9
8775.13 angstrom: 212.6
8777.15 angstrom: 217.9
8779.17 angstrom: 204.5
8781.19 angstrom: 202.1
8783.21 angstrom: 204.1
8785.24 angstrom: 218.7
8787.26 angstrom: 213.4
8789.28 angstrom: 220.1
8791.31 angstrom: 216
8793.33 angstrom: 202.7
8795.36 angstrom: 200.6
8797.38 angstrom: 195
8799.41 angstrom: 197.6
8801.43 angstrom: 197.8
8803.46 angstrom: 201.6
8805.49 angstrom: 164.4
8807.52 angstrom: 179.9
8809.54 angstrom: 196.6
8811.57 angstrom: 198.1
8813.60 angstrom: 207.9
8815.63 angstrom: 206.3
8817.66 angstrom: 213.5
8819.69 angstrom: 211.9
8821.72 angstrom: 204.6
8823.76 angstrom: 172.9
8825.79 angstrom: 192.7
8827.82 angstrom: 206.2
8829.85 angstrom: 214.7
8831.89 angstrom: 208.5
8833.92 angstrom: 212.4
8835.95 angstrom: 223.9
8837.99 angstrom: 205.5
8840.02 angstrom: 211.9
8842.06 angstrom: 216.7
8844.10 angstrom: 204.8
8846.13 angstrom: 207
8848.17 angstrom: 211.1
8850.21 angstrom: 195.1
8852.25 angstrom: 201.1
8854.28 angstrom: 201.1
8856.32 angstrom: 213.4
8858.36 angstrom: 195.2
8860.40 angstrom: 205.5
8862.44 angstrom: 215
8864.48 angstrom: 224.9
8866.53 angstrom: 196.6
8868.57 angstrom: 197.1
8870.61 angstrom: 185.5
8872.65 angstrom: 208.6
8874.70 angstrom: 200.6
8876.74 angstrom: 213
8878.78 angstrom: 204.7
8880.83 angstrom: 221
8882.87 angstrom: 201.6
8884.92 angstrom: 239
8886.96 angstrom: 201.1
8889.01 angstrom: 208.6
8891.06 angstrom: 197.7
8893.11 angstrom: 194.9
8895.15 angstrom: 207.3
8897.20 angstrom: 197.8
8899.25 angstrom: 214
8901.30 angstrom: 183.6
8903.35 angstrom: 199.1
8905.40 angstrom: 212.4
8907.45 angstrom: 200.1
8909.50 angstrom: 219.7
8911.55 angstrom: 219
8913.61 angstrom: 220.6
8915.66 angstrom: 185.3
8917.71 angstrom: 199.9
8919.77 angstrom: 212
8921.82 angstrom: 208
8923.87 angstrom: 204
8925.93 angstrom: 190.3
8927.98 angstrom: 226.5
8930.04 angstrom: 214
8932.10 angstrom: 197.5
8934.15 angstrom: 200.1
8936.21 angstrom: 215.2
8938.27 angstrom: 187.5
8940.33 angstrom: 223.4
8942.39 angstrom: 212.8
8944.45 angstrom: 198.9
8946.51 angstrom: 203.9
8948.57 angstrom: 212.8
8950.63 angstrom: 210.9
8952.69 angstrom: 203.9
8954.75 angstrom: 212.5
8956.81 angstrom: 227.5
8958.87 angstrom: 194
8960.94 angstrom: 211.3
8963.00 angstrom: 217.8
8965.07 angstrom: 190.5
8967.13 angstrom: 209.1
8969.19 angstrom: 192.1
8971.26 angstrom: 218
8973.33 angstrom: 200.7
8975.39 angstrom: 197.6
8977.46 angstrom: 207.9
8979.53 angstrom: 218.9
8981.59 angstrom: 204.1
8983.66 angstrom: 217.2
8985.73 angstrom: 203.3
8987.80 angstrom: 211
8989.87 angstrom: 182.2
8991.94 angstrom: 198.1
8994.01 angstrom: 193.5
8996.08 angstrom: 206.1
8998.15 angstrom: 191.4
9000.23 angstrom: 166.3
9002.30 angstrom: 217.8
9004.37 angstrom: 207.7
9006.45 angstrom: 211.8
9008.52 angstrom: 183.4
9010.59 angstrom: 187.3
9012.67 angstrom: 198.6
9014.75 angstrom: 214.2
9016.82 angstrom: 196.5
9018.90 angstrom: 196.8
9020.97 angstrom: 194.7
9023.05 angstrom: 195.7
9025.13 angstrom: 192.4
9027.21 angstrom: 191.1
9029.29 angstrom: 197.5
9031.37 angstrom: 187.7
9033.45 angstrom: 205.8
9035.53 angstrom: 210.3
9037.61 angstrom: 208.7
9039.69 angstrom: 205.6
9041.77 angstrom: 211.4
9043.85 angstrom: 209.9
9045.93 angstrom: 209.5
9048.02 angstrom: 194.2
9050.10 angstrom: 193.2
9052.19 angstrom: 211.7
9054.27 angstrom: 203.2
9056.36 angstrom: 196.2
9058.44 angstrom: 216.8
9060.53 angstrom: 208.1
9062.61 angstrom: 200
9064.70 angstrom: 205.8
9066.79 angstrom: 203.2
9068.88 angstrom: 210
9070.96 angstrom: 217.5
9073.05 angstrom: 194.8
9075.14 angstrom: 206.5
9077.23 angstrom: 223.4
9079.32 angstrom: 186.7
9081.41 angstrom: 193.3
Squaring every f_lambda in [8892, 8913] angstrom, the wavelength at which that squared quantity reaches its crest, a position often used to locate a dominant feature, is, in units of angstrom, 8909.50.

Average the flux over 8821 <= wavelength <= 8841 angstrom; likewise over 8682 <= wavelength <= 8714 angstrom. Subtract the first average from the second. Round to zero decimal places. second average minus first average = -3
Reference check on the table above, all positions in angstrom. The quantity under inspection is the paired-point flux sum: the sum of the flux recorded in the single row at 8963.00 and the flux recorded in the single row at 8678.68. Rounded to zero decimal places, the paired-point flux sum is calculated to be 408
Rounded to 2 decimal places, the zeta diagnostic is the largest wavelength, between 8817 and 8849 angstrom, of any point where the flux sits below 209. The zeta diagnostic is 8846.13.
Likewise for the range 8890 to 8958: 8952.69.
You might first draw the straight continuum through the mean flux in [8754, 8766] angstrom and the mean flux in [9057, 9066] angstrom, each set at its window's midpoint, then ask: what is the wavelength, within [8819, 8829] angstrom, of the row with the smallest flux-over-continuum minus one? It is 8823.76 angstrom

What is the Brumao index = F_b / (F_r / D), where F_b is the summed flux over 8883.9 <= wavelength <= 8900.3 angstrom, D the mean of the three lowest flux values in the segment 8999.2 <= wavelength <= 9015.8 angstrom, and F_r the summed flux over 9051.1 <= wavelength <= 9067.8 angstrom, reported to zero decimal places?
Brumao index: 181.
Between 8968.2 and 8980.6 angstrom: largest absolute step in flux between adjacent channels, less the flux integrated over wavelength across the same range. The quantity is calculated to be -2527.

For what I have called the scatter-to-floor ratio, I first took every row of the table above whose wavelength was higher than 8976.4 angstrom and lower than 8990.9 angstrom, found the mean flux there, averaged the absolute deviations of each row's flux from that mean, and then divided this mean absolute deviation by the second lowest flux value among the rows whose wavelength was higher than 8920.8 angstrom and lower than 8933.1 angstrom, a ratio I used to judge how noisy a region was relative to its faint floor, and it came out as 0.043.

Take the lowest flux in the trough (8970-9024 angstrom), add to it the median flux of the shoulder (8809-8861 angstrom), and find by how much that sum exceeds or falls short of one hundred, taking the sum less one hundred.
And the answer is 273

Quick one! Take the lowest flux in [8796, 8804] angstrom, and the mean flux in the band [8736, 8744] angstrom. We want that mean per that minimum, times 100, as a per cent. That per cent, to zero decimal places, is 105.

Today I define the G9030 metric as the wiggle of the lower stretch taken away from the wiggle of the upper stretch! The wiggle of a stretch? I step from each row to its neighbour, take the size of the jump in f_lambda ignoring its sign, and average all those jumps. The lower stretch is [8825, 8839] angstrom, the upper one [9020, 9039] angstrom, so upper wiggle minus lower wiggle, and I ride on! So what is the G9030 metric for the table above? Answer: -4.6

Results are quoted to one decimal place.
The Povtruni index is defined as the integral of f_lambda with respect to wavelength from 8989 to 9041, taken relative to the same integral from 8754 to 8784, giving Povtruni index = 1.7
